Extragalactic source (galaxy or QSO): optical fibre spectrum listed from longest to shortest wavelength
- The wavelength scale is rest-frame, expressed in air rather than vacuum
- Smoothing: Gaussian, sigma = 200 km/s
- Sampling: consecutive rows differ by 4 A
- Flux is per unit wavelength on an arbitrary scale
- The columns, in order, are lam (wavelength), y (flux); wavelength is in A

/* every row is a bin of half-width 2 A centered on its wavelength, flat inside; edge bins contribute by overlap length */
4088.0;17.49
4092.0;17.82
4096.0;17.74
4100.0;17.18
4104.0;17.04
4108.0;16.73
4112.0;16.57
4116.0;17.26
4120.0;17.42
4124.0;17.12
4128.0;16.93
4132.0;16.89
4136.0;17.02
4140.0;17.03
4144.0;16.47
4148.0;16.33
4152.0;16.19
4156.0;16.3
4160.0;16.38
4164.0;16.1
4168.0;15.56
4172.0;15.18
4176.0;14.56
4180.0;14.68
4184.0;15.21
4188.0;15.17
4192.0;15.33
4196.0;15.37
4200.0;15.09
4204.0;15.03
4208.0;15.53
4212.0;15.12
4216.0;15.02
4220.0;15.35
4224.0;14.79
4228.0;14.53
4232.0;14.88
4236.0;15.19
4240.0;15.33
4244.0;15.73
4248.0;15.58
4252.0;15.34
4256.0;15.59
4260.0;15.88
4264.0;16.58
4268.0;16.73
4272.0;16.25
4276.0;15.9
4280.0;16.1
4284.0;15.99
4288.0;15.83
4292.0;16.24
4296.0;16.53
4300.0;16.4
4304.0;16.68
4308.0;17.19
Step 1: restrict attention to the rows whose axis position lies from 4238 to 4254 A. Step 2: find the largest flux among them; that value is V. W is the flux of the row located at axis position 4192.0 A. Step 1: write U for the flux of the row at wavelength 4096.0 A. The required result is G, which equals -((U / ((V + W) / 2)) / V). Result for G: -0.073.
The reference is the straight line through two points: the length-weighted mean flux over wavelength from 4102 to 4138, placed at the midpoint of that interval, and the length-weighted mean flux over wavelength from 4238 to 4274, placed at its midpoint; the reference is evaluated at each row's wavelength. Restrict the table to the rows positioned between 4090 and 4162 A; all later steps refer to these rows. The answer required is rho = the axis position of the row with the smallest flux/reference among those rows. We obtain 4152.0 A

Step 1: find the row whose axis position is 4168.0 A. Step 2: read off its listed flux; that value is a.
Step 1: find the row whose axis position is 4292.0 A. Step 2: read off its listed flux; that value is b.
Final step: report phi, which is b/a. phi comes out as 1.04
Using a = 15.56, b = 16.24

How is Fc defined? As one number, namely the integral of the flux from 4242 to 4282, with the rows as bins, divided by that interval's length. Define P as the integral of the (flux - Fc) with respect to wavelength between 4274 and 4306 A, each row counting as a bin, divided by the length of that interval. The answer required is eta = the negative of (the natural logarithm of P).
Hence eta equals 1.4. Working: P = 0.24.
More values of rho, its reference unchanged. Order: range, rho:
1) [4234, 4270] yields 4236.0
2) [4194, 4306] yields 4228.0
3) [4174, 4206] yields 4176.0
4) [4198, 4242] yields 4228.0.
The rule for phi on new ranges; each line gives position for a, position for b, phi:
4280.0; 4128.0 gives 1.05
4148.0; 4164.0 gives 0.99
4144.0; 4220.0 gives 0.93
